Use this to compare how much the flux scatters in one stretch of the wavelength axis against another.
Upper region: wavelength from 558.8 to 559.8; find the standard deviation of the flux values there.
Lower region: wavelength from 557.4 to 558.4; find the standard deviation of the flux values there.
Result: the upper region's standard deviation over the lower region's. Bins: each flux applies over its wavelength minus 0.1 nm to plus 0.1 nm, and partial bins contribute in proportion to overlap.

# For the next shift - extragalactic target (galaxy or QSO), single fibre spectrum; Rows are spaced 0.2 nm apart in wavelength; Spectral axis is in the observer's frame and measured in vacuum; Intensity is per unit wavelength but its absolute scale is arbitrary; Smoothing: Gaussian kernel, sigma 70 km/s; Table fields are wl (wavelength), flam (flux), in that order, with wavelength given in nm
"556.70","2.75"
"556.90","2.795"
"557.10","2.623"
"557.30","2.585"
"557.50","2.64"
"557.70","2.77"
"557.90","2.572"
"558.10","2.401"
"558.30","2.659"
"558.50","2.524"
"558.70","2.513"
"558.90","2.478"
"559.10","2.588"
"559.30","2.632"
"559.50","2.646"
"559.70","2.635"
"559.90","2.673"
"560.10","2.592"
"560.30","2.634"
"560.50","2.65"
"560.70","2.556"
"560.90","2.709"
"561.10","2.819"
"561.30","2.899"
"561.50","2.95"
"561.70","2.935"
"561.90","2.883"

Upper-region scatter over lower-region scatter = 0.51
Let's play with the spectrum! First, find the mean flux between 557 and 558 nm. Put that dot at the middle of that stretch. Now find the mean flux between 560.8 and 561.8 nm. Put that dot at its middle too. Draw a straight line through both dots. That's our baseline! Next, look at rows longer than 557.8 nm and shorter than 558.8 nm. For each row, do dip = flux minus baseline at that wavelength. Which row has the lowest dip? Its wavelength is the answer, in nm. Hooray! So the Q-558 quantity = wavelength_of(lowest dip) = 558.10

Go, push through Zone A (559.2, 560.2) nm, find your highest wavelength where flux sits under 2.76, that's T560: 560.10 nm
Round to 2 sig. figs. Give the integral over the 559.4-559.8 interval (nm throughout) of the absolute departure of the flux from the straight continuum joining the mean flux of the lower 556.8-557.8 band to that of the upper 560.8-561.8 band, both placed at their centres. 0.058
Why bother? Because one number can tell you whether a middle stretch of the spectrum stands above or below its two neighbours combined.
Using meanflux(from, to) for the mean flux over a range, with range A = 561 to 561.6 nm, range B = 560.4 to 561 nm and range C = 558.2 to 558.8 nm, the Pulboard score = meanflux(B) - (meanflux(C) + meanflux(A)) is -2.82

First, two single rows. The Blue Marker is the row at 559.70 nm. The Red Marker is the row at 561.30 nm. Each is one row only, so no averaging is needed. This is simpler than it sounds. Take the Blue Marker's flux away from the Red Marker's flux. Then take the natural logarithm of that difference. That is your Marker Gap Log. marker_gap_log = -1.3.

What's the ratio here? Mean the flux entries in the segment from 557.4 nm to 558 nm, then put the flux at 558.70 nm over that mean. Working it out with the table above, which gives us 0.94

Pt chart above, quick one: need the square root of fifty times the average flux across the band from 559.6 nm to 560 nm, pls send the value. 11.5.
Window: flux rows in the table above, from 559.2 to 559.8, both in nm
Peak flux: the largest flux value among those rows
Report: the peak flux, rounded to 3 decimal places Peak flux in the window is 2.646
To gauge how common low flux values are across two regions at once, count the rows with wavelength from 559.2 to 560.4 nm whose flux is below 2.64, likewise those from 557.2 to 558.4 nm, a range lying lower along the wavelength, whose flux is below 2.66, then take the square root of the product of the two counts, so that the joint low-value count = 4.5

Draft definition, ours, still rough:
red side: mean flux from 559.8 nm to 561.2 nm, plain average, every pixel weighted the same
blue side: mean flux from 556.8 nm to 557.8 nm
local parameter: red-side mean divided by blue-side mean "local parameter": 0.99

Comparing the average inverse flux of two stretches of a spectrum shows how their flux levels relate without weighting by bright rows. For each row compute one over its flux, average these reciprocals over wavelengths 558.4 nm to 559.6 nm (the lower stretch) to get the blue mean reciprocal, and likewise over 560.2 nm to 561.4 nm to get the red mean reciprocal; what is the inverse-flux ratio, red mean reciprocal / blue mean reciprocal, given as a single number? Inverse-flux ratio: 0.95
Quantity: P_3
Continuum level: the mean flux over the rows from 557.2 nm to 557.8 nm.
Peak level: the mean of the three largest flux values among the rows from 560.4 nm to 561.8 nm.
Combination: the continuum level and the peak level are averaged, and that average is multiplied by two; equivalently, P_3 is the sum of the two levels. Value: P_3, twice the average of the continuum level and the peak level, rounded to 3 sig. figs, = 5.59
